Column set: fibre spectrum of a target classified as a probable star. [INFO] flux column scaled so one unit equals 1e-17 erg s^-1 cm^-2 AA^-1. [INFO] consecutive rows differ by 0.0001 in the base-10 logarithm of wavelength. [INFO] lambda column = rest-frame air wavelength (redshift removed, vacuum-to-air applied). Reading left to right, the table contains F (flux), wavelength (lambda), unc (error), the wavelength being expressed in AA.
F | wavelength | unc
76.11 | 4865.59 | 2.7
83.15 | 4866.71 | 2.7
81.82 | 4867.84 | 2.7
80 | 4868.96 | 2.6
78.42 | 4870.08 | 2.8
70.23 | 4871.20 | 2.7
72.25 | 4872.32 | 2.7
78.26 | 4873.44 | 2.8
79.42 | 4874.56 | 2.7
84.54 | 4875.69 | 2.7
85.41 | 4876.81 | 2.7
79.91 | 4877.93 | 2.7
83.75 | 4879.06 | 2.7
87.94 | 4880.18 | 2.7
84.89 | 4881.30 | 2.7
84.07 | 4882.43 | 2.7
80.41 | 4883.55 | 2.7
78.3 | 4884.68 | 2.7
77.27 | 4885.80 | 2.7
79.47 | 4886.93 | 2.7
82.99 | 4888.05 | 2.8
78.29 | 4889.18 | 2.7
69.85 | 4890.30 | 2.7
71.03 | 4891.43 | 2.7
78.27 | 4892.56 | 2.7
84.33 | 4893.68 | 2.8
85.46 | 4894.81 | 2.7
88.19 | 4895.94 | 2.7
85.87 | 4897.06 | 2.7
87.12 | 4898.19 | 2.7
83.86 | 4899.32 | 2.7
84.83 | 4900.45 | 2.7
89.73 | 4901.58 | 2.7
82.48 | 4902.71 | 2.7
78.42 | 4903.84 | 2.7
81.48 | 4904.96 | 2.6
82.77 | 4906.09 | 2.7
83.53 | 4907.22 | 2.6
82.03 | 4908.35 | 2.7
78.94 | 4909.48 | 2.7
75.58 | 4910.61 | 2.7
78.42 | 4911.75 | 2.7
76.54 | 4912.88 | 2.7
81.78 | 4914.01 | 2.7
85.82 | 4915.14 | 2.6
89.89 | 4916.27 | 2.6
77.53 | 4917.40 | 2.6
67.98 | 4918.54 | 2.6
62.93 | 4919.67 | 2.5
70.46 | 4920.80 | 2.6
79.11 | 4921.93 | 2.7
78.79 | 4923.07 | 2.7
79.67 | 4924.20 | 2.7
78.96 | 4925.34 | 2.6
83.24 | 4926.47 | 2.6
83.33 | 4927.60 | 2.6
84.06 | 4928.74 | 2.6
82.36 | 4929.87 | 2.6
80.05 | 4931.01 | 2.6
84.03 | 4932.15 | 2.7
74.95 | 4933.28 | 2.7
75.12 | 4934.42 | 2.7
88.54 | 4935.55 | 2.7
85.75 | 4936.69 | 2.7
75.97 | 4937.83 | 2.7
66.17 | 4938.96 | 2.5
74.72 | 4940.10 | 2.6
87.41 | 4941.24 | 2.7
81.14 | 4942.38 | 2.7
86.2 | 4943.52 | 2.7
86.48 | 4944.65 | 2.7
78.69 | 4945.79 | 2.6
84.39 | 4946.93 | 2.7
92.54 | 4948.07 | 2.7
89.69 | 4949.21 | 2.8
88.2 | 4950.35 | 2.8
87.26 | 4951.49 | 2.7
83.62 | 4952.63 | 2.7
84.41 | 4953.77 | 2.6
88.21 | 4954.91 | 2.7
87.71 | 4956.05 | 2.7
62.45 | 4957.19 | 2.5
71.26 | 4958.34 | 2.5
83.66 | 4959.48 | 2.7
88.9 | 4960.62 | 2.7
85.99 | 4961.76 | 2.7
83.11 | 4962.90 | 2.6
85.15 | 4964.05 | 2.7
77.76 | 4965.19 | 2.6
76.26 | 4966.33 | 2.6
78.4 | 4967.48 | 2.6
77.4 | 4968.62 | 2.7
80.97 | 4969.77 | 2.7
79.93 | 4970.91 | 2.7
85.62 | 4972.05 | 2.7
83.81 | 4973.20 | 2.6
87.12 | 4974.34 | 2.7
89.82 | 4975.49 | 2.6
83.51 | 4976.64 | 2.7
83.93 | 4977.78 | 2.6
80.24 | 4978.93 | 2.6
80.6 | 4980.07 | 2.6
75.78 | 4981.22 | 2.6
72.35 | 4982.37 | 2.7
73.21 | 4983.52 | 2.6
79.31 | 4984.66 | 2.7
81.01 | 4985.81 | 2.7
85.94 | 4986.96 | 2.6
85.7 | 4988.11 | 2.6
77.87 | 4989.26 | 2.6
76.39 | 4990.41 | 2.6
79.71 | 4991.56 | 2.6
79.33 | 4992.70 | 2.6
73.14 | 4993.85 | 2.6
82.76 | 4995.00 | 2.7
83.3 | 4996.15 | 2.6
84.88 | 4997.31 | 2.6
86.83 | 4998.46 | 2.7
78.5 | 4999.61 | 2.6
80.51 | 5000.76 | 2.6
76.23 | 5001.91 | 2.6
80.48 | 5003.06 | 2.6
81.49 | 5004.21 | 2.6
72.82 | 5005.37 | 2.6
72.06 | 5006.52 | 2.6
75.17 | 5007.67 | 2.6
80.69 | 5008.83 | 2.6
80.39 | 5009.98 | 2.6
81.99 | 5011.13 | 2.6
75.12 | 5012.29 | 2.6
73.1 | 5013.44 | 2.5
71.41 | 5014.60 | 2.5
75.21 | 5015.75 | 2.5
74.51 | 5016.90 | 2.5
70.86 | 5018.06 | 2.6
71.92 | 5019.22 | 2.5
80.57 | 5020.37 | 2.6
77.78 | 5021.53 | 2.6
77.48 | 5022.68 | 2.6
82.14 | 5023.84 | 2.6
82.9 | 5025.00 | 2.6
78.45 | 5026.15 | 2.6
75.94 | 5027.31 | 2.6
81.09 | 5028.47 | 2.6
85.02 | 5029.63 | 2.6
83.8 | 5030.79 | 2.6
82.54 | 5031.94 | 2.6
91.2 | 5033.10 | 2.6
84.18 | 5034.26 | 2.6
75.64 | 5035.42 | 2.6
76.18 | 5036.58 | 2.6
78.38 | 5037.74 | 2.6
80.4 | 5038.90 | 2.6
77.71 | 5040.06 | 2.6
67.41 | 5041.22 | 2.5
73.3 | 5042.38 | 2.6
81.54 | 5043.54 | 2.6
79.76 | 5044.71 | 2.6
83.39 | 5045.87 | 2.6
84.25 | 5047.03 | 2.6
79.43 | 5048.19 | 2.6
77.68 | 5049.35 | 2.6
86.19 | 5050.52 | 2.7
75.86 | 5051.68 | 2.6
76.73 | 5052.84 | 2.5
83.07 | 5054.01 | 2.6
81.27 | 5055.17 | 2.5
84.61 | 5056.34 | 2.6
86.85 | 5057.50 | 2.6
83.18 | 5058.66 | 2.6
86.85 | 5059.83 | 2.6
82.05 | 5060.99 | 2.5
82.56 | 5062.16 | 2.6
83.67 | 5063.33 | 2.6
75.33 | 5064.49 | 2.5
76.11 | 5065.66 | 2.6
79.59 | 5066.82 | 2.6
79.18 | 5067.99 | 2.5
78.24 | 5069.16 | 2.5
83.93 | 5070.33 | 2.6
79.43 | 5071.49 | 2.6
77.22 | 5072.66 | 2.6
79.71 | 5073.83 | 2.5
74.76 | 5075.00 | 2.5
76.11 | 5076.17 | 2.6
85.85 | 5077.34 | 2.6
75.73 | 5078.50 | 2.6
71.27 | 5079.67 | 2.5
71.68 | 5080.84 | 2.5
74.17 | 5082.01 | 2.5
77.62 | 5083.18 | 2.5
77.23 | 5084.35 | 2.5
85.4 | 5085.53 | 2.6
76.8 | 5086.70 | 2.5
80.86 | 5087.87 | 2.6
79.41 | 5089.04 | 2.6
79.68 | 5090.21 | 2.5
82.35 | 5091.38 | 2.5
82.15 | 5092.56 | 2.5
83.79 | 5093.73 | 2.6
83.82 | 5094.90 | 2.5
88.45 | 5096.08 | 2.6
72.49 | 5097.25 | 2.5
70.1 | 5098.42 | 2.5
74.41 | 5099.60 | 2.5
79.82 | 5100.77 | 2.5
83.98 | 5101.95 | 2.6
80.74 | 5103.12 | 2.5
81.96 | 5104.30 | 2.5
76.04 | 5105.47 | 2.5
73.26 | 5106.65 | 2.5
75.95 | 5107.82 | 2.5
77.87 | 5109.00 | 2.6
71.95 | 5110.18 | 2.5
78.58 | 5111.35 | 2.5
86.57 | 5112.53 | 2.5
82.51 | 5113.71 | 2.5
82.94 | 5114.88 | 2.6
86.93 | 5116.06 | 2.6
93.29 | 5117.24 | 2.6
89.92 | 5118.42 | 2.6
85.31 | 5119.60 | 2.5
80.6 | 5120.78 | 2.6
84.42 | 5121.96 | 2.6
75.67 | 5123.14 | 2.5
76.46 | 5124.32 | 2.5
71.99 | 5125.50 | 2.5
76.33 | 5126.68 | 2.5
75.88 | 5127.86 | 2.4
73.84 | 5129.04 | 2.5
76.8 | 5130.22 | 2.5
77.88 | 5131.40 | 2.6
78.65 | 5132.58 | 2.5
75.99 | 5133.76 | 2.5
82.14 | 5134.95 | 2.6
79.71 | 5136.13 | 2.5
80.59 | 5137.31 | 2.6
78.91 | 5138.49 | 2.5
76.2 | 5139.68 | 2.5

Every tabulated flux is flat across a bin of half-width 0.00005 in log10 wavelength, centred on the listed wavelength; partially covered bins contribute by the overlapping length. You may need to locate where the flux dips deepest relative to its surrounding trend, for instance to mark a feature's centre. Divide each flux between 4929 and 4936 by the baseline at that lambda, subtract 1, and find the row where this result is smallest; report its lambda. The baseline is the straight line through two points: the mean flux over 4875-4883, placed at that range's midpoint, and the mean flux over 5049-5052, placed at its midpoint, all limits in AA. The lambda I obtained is 4933.28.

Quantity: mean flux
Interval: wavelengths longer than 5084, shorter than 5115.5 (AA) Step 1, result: 79.6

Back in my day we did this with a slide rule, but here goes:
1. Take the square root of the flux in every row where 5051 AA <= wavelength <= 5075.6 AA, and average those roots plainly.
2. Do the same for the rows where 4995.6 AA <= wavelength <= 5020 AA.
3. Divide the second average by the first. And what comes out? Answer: 0.981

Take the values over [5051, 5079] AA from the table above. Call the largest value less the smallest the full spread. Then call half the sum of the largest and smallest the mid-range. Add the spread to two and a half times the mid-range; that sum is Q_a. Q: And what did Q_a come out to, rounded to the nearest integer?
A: 214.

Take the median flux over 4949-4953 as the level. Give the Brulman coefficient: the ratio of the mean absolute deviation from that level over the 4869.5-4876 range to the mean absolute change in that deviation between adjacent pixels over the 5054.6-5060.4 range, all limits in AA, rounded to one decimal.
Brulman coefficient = 3.3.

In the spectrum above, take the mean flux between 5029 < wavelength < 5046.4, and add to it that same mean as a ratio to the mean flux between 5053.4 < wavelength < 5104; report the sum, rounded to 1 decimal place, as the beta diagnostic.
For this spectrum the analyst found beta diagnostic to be 81.0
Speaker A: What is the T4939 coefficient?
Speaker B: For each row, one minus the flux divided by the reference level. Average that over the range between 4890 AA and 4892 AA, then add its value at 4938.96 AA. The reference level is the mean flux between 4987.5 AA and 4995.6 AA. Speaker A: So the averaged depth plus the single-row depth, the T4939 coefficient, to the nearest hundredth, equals 0.28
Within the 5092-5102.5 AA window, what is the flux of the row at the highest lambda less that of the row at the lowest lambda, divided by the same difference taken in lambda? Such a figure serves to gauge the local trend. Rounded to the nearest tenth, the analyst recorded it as 0.2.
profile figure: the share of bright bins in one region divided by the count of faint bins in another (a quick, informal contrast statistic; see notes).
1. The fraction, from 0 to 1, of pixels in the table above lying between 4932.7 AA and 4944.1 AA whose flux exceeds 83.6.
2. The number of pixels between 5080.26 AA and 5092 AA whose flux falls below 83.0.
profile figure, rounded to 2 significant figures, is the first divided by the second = 0.044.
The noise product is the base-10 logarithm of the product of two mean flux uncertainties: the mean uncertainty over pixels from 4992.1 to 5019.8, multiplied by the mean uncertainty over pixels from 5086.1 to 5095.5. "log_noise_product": 0.817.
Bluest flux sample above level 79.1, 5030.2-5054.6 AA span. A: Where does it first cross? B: 5030.79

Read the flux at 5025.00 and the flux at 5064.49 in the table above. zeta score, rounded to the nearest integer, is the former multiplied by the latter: 6245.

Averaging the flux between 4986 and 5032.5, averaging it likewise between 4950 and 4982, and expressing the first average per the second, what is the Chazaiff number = 0.96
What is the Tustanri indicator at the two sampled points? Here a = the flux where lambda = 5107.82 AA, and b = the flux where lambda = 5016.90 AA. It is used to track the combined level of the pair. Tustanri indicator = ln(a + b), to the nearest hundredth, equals 5.01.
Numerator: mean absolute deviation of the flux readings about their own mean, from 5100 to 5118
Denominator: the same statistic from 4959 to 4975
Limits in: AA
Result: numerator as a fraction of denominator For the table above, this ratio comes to 1.27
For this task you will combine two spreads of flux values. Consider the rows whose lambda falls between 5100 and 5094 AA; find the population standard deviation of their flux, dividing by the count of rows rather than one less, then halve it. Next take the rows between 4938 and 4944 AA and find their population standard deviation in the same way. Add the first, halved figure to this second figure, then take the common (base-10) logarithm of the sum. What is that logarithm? 1.06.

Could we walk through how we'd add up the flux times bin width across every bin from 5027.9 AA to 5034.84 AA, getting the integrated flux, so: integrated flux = 588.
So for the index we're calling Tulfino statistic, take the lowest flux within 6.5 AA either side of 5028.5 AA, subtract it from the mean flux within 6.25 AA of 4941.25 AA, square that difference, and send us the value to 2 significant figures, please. 30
